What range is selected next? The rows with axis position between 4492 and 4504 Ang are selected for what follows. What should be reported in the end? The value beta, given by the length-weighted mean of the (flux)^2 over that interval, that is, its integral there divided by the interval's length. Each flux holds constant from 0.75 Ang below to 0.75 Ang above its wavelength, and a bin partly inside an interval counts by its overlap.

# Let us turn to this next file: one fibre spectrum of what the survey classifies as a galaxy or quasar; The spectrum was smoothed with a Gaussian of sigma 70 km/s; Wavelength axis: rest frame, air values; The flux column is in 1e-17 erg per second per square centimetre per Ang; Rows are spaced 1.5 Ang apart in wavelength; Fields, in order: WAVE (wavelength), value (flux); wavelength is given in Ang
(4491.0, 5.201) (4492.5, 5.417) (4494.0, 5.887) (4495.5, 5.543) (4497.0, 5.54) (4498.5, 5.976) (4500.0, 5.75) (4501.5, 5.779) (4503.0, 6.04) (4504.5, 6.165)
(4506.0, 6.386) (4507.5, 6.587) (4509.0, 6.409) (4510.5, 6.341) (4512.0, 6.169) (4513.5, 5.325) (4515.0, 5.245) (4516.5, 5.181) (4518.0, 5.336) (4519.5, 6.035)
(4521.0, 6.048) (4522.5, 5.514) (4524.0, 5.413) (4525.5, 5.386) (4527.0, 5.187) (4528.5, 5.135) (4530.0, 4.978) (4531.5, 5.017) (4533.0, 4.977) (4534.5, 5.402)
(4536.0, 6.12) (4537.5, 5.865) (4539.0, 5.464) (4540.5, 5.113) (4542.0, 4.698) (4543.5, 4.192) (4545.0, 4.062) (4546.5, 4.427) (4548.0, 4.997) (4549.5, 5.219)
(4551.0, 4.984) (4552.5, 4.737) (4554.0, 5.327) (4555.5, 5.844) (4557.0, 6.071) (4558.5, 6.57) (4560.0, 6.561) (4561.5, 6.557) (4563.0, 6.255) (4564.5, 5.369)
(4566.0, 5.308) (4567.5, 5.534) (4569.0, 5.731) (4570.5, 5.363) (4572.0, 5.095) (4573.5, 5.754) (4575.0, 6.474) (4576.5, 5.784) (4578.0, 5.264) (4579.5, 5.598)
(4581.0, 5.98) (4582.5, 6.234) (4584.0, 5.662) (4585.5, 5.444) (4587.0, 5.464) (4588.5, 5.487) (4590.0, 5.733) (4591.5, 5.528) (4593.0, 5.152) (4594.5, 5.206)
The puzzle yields 33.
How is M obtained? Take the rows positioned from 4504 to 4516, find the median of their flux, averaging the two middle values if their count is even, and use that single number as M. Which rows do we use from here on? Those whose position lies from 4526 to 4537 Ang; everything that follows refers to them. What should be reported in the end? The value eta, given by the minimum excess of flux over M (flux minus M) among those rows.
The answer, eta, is -1.28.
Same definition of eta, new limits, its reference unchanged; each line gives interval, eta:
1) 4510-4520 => -1.07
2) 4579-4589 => -0.81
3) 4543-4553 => -2.19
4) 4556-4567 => -0.95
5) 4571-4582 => -1.16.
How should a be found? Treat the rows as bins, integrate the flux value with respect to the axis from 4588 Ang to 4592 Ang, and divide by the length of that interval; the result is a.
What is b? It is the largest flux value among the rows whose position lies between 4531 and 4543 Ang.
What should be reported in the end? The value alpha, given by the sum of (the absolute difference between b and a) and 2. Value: 2.53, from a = 5.59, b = 6.12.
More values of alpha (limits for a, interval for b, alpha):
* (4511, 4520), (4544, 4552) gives 2.34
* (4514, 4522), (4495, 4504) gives 2.48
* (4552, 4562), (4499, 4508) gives 2.62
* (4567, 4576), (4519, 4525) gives 2.38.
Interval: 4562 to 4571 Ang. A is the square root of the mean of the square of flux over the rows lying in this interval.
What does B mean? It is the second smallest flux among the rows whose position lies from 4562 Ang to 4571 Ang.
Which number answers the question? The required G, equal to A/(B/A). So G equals 5.85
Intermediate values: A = 5.60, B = 5.363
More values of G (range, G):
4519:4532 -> 5.87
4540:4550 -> 5.25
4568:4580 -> 6.06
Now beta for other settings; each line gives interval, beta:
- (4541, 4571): 30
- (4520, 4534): 28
